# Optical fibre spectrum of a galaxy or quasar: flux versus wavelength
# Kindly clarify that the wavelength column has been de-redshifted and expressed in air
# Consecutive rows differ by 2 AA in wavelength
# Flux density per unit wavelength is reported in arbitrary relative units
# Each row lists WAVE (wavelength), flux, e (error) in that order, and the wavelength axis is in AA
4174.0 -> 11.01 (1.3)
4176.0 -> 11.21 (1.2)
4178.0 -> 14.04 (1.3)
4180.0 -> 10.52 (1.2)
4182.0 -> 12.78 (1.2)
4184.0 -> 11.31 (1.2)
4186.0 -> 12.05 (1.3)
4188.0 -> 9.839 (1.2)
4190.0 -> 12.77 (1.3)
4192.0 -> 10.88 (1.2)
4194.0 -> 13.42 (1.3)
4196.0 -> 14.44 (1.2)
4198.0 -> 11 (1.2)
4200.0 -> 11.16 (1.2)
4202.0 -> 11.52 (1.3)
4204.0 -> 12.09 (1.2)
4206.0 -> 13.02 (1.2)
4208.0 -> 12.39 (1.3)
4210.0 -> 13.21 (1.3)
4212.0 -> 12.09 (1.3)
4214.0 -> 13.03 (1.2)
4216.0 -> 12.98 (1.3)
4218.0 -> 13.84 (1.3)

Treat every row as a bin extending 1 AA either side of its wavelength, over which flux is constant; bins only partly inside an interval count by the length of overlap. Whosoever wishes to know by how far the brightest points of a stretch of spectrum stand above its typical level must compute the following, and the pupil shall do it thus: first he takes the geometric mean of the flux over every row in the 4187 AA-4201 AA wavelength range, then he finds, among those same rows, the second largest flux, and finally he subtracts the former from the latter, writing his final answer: 1.59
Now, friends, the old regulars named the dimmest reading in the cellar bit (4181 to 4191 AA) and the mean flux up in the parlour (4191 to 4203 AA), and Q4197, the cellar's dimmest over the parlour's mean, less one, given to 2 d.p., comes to -0.18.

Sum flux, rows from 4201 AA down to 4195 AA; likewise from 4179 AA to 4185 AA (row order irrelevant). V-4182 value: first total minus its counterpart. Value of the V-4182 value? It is 2.0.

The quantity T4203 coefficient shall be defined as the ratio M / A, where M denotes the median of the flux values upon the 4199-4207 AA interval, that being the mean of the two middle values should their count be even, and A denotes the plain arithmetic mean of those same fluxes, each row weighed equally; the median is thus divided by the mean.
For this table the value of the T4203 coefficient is 0.99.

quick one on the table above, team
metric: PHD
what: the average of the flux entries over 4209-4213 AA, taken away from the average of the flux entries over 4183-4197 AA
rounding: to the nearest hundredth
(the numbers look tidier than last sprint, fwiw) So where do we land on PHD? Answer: -0.55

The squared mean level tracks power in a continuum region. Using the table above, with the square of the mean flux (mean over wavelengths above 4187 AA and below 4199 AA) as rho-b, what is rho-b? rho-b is 145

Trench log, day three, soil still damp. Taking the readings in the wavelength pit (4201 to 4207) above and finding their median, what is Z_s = 12.1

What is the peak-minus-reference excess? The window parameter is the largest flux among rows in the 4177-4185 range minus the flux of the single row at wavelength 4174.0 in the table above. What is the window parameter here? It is 3.0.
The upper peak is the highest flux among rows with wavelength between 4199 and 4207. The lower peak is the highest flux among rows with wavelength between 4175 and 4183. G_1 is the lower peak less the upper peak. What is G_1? 1.0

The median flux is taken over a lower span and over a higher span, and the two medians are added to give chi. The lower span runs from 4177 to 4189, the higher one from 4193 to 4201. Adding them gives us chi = 24.0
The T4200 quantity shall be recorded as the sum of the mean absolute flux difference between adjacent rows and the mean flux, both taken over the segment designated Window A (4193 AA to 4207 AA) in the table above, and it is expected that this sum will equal 13.5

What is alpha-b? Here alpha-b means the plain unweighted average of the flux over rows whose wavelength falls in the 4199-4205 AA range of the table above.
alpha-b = 11.6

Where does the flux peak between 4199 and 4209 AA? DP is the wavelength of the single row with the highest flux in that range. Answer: 4206.0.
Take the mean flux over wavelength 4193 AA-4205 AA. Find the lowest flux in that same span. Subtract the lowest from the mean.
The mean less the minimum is 1.3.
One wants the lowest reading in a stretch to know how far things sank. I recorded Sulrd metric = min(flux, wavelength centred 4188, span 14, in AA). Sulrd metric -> 9.839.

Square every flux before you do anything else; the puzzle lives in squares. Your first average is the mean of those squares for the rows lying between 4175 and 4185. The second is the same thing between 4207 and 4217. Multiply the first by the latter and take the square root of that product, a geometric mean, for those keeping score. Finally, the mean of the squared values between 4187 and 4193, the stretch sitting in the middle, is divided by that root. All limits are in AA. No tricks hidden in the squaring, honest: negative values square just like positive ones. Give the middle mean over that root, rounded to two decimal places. 0.82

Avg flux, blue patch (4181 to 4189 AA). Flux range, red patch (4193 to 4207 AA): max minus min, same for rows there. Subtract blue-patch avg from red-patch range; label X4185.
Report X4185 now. -8.1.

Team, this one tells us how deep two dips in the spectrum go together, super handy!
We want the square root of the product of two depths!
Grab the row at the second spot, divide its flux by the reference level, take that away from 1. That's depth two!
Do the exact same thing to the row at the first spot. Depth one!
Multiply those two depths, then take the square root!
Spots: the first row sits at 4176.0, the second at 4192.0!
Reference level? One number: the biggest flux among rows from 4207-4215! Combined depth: 0.16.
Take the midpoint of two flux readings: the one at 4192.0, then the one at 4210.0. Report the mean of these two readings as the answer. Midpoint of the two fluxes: 12.0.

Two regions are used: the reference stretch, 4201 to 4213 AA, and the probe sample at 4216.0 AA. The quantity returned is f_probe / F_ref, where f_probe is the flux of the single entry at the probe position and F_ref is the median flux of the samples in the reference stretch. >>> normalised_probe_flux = 1.06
